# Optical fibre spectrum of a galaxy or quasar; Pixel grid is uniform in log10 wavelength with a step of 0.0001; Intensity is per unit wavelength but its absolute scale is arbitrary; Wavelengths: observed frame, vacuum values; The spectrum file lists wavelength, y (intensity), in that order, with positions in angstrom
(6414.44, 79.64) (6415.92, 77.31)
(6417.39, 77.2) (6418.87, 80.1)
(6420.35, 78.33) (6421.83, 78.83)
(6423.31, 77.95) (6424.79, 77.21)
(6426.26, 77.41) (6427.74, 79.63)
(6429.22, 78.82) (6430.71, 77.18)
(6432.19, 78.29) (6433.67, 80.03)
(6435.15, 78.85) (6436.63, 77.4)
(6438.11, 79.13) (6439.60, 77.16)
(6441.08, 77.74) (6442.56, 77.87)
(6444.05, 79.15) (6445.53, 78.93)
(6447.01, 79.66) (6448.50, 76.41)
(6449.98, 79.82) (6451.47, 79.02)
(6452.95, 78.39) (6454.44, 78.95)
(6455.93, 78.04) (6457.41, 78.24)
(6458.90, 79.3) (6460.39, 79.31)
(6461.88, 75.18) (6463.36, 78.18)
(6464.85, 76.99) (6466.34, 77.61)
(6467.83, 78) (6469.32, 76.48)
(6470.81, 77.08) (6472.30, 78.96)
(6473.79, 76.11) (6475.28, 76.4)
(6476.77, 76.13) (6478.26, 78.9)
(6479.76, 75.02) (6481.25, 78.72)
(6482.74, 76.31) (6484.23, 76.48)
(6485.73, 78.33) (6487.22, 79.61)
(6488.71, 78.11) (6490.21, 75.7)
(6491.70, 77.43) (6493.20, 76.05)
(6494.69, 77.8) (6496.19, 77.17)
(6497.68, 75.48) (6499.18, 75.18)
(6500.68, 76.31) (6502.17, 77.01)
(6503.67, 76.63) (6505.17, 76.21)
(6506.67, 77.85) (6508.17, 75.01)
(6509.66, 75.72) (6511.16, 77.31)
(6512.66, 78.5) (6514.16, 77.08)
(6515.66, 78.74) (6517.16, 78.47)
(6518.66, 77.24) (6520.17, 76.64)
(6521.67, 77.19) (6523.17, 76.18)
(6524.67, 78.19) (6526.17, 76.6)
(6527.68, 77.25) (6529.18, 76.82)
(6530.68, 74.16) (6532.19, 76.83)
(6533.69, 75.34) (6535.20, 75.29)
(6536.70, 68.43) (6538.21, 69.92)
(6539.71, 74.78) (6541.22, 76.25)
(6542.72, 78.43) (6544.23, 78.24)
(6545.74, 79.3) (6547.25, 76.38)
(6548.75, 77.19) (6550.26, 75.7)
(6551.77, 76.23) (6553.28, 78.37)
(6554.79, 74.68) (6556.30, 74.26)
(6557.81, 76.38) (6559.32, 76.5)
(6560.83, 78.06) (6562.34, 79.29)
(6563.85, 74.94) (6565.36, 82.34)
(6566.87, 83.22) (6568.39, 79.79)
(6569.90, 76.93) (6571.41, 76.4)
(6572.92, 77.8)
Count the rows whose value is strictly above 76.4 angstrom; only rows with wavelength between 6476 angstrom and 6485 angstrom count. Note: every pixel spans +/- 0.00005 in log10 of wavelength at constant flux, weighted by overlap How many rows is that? 3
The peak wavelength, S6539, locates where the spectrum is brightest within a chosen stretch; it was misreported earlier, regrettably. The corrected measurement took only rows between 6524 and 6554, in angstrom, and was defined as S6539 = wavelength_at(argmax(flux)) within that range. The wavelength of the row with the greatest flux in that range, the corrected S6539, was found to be 6545.74 angstrom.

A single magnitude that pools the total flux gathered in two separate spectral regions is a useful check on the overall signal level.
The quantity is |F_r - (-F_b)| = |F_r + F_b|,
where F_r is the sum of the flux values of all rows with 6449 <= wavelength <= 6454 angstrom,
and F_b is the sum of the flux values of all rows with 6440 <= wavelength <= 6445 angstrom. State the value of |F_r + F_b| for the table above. 472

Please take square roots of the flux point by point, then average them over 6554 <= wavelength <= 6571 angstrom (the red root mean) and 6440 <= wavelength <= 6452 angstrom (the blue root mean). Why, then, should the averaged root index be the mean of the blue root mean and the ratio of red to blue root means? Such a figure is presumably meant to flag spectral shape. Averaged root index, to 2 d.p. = 4.93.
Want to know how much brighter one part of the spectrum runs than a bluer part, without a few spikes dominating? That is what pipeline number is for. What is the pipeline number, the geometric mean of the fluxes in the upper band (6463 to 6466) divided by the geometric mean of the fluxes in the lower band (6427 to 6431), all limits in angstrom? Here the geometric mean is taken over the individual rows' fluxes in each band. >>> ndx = 0.99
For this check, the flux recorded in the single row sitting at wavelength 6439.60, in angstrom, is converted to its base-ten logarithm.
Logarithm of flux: 1.89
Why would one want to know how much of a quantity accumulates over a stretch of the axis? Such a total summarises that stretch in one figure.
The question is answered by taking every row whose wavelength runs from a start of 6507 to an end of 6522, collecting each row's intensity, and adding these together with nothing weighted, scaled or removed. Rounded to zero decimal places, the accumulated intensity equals 772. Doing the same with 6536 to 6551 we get 755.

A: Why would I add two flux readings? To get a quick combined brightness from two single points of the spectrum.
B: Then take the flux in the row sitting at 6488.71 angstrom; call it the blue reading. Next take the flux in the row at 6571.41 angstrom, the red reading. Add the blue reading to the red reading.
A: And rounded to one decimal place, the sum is 154.5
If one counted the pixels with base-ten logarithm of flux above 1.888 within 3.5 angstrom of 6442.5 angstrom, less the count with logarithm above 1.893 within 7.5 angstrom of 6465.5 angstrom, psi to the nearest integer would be 0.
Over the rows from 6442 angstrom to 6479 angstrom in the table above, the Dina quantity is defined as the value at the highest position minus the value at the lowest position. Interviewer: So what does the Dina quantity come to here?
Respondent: 1.0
